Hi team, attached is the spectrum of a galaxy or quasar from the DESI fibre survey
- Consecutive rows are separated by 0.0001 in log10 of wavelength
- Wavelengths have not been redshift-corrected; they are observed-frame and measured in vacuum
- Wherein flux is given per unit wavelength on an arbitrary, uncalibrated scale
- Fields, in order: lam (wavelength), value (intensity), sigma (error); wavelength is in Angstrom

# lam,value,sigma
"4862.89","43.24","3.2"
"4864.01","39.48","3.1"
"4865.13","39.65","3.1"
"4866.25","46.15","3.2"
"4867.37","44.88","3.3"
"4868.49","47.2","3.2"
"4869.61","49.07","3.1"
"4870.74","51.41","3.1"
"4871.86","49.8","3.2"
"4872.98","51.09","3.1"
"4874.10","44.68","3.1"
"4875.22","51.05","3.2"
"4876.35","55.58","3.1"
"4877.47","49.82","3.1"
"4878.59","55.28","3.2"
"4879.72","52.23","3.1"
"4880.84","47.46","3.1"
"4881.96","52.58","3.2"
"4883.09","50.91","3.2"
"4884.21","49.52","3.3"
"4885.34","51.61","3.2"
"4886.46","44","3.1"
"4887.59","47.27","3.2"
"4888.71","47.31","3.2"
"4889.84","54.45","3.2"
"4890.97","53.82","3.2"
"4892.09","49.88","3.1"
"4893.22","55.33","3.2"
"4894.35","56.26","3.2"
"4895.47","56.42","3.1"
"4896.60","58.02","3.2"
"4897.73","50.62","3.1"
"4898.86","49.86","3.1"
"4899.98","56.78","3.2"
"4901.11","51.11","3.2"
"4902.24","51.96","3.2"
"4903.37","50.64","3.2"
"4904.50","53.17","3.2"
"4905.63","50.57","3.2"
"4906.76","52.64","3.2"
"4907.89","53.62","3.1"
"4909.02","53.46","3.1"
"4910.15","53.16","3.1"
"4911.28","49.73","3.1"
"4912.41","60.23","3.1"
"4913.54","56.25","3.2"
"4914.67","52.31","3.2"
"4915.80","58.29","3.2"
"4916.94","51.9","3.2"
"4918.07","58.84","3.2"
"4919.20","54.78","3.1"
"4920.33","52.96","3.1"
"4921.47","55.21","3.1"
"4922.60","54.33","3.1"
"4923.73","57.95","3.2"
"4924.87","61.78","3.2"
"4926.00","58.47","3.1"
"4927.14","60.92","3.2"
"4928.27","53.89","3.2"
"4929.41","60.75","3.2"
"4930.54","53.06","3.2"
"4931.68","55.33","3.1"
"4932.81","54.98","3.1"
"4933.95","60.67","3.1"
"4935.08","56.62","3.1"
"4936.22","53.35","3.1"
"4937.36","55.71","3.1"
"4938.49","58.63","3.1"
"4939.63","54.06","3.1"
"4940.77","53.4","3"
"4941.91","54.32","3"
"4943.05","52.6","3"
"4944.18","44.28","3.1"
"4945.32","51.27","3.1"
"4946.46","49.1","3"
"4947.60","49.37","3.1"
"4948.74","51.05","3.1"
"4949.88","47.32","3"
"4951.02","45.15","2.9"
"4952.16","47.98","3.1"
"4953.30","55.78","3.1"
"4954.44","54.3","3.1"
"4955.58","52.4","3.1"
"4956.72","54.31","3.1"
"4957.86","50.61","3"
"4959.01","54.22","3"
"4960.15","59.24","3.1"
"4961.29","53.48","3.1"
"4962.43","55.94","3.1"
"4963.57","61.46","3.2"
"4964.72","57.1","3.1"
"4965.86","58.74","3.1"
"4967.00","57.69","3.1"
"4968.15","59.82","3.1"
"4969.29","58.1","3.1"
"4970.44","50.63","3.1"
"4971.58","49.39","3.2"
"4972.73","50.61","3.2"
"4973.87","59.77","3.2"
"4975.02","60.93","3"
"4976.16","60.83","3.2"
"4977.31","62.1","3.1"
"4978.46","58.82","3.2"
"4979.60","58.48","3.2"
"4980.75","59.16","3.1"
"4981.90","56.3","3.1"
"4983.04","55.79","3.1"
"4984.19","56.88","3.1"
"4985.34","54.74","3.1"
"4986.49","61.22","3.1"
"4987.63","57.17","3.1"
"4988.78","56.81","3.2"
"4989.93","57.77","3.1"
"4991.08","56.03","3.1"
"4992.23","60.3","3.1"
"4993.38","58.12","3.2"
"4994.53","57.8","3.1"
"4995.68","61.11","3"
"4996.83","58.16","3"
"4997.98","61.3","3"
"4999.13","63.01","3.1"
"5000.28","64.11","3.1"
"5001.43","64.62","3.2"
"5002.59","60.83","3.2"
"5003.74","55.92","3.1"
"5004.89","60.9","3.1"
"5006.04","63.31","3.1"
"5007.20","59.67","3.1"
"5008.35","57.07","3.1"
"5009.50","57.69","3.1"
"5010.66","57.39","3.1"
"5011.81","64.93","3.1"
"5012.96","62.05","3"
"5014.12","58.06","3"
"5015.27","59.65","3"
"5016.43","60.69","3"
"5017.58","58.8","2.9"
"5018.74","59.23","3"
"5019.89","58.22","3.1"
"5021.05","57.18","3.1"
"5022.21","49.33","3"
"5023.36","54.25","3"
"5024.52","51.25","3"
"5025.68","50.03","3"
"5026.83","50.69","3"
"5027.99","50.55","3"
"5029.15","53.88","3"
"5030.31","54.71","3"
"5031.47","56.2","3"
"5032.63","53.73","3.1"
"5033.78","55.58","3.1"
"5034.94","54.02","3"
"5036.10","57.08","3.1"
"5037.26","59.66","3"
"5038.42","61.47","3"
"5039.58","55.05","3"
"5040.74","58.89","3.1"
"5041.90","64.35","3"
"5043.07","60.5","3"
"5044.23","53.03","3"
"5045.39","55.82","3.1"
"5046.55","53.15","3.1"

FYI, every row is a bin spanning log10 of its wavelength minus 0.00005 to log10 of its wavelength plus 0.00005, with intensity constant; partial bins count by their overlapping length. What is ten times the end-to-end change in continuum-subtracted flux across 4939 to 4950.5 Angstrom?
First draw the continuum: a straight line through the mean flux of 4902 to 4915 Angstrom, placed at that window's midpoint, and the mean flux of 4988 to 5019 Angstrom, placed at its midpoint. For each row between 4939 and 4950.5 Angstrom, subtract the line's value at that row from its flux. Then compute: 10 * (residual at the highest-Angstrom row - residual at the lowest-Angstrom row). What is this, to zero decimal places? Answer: -75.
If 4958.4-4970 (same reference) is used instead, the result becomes 32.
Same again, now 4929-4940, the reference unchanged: -74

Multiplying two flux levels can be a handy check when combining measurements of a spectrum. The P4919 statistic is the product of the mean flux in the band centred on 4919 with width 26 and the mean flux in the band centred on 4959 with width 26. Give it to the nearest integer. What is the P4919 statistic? 2984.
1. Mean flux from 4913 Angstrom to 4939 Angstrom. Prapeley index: 56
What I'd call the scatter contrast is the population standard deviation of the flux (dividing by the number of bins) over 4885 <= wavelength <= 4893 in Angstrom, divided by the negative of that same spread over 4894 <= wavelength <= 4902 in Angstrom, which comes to -1.1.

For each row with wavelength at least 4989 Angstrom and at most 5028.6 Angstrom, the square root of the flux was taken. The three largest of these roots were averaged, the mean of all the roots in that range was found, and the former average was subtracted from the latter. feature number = -0.41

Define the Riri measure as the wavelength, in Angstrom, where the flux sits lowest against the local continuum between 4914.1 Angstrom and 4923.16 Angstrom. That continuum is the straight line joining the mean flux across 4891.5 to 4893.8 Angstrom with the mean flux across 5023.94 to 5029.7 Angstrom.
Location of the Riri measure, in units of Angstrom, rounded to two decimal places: 4916.94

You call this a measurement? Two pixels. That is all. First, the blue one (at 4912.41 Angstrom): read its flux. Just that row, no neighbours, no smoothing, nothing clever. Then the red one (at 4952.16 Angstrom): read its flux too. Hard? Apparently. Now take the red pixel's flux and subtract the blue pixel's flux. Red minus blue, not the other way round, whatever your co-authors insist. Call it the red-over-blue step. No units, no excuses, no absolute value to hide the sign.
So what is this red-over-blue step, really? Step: -12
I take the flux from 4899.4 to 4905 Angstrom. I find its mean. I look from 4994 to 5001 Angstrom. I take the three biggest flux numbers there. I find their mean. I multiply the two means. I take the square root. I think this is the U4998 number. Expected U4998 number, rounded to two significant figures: 58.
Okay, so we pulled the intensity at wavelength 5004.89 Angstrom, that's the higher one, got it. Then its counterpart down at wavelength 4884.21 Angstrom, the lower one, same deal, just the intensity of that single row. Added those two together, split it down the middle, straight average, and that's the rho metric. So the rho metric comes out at 55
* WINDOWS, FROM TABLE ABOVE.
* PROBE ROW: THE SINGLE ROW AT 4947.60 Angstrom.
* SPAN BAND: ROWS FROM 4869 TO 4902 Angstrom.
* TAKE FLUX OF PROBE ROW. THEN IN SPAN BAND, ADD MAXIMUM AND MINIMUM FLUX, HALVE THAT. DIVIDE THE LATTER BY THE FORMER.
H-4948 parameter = 1.03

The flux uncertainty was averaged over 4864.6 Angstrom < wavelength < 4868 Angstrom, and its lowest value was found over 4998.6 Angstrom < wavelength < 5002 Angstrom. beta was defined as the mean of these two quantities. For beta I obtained 3.15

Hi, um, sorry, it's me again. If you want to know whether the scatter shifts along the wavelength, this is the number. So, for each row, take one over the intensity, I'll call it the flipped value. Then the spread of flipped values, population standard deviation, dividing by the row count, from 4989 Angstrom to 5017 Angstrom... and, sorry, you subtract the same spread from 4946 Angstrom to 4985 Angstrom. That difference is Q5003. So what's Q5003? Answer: -0.0008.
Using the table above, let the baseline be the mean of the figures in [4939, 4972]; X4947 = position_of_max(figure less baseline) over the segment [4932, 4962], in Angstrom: 4933.95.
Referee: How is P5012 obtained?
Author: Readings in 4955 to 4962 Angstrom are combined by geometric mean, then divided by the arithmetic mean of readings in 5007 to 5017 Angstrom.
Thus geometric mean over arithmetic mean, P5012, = 0.90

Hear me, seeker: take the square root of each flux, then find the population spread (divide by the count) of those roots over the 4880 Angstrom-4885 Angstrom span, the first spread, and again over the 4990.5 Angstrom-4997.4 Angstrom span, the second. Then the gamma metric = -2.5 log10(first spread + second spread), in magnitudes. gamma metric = 1.54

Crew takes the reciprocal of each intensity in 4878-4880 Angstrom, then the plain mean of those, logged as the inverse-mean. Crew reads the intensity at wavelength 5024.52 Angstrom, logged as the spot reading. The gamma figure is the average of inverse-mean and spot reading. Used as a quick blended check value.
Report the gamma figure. 26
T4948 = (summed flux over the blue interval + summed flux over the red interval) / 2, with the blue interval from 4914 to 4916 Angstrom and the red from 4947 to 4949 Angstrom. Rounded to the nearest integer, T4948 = 106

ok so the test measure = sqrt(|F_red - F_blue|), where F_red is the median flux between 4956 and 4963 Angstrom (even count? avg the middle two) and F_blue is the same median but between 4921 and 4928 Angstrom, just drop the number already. 1.99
